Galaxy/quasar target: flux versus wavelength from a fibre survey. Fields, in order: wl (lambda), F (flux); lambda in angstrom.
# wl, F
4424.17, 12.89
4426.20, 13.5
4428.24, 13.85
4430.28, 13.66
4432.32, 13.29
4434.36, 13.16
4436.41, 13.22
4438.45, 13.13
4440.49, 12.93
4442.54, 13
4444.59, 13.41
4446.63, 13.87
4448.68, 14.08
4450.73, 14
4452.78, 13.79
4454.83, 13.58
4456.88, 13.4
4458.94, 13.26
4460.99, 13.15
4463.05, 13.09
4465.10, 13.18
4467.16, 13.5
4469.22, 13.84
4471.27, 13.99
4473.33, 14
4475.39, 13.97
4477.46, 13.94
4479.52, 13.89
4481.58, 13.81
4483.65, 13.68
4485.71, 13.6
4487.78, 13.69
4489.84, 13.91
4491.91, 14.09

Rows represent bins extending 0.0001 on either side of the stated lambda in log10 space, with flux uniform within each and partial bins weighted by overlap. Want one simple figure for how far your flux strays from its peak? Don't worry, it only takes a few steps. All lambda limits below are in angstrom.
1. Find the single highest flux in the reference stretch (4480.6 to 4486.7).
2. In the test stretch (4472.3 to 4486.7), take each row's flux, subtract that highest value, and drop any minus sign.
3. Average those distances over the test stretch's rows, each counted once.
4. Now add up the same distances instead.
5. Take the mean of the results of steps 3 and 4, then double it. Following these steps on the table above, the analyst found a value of 1.0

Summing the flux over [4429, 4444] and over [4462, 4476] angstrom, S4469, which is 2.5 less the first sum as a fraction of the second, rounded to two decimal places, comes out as 1.53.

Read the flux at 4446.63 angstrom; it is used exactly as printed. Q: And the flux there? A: 13.87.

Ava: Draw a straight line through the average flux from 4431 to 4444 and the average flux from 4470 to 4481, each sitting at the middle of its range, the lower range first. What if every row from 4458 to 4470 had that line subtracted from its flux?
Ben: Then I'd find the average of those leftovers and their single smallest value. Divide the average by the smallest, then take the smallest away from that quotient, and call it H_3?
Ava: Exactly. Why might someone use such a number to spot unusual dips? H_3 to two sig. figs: 1.2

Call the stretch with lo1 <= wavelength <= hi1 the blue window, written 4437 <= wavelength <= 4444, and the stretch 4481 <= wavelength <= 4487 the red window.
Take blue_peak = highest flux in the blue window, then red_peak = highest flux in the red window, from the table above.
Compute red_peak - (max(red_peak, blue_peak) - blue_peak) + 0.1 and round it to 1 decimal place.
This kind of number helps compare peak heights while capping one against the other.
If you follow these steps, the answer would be 13.2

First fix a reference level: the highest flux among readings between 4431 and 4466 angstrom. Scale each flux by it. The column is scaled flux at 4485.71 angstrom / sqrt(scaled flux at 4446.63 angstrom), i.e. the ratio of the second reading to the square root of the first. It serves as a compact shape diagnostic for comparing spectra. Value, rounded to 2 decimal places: 0.97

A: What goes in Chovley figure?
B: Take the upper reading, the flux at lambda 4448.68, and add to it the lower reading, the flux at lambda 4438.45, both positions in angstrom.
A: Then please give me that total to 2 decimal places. 27.21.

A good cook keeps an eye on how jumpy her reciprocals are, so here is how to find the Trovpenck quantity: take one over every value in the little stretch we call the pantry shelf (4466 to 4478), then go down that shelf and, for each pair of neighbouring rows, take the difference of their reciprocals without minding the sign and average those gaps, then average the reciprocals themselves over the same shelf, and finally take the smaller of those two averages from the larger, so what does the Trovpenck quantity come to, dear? 0.0715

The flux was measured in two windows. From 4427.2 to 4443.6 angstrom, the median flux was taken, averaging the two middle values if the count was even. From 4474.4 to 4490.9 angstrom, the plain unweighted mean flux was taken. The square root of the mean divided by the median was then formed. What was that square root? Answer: 1.02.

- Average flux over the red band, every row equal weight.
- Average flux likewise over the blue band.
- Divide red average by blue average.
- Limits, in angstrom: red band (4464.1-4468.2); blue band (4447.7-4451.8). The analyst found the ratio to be 0.95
